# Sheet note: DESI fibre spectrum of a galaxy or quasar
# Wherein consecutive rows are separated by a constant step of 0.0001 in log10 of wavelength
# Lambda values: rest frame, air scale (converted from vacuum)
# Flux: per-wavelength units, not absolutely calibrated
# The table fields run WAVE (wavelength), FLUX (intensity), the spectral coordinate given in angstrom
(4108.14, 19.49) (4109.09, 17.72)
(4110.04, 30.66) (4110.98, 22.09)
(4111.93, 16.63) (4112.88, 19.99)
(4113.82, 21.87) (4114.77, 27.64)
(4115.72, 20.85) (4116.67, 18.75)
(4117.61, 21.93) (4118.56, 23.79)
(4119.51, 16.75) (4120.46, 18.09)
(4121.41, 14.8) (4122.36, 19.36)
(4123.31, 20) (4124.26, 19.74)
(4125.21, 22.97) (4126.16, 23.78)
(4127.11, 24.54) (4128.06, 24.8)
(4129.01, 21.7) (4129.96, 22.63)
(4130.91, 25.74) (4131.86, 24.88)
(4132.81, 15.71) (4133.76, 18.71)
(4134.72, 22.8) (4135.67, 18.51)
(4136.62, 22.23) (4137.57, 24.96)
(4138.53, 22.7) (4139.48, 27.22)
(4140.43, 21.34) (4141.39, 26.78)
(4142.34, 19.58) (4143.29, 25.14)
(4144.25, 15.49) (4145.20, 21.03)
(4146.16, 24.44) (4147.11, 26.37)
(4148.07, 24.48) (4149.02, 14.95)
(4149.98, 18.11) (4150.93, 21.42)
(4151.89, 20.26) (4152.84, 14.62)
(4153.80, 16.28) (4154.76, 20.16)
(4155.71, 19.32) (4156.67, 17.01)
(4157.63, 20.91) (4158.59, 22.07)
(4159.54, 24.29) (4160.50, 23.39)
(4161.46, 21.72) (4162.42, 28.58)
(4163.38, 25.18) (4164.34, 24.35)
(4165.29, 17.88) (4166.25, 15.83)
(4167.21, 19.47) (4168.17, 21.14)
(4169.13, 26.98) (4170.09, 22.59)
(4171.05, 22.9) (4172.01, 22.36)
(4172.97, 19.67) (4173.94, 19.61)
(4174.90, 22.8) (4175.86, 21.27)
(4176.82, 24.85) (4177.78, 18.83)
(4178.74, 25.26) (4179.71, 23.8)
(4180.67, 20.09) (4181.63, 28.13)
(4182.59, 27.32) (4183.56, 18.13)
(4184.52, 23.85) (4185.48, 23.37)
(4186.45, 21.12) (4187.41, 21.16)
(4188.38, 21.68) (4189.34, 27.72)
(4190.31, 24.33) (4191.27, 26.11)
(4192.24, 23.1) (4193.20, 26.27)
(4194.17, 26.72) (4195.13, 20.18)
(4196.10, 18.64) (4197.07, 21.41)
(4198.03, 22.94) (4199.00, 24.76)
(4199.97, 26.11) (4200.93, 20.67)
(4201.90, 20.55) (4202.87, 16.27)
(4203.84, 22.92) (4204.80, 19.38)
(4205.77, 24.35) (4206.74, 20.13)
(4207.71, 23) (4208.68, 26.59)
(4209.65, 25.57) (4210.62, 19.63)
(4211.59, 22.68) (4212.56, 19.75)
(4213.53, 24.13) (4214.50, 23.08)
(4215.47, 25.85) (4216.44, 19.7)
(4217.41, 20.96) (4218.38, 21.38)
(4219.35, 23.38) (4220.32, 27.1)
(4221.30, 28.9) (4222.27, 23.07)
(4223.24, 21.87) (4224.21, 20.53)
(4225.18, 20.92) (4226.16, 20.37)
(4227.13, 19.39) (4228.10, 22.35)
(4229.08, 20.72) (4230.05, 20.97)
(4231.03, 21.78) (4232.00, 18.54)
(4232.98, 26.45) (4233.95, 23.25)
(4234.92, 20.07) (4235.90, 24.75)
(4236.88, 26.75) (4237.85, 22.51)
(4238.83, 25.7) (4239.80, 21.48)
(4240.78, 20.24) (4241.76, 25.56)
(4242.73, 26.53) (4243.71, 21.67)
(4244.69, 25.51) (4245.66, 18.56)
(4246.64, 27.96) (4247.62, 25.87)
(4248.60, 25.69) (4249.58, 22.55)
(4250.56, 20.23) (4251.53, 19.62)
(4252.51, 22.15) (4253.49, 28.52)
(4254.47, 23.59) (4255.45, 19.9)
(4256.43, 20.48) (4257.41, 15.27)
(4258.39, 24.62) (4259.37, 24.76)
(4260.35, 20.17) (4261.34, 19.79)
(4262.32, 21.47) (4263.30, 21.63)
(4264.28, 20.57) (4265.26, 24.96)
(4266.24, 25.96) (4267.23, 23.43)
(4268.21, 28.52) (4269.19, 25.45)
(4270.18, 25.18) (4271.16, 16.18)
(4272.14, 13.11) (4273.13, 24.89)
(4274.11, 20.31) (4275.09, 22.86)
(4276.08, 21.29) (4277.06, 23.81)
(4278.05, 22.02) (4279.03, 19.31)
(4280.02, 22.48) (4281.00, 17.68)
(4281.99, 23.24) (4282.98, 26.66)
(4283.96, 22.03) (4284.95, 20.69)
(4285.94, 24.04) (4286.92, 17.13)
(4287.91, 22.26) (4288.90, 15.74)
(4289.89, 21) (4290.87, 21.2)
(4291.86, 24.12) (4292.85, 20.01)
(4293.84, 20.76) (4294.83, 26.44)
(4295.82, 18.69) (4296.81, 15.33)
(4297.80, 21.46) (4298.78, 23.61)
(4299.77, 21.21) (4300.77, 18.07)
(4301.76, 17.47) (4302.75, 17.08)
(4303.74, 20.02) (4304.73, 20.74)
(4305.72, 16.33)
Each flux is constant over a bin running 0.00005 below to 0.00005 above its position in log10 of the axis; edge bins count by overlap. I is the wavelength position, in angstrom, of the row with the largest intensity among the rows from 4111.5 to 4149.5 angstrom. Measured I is 4114.77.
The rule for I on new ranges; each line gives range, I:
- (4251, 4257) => 4253.49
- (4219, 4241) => 4221.30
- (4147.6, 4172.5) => 4162.42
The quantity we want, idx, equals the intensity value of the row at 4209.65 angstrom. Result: 25.57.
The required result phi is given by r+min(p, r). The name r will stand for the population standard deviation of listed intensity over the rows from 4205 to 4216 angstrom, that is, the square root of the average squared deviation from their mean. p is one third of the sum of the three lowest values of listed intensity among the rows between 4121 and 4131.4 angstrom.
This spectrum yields 4.7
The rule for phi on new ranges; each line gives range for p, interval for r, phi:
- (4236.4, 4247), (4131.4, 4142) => 6.9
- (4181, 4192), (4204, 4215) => 4.8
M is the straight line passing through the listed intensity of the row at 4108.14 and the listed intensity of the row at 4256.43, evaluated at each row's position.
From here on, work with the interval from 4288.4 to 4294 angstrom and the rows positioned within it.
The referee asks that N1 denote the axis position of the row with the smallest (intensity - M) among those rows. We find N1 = 4288.90 angstrom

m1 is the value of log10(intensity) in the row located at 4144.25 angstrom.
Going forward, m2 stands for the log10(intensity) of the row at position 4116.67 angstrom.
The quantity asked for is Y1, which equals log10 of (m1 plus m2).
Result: 0.391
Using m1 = 1.19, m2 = 1.27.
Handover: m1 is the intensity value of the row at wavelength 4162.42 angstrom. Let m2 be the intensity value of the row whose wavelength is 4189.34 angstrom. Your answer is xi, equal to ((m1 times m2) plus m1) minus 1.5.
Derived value 819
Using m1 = 28.58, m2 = 27.72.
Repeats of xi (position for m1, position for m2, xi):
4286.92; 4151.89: 363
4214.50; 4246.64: 667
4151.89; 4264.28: 436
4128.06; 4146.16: 629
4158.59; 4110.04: 697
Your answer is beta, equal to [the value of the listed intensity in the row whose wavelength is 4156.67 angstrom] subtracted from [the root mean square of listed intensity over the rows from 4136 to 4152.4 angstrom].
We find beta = 5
